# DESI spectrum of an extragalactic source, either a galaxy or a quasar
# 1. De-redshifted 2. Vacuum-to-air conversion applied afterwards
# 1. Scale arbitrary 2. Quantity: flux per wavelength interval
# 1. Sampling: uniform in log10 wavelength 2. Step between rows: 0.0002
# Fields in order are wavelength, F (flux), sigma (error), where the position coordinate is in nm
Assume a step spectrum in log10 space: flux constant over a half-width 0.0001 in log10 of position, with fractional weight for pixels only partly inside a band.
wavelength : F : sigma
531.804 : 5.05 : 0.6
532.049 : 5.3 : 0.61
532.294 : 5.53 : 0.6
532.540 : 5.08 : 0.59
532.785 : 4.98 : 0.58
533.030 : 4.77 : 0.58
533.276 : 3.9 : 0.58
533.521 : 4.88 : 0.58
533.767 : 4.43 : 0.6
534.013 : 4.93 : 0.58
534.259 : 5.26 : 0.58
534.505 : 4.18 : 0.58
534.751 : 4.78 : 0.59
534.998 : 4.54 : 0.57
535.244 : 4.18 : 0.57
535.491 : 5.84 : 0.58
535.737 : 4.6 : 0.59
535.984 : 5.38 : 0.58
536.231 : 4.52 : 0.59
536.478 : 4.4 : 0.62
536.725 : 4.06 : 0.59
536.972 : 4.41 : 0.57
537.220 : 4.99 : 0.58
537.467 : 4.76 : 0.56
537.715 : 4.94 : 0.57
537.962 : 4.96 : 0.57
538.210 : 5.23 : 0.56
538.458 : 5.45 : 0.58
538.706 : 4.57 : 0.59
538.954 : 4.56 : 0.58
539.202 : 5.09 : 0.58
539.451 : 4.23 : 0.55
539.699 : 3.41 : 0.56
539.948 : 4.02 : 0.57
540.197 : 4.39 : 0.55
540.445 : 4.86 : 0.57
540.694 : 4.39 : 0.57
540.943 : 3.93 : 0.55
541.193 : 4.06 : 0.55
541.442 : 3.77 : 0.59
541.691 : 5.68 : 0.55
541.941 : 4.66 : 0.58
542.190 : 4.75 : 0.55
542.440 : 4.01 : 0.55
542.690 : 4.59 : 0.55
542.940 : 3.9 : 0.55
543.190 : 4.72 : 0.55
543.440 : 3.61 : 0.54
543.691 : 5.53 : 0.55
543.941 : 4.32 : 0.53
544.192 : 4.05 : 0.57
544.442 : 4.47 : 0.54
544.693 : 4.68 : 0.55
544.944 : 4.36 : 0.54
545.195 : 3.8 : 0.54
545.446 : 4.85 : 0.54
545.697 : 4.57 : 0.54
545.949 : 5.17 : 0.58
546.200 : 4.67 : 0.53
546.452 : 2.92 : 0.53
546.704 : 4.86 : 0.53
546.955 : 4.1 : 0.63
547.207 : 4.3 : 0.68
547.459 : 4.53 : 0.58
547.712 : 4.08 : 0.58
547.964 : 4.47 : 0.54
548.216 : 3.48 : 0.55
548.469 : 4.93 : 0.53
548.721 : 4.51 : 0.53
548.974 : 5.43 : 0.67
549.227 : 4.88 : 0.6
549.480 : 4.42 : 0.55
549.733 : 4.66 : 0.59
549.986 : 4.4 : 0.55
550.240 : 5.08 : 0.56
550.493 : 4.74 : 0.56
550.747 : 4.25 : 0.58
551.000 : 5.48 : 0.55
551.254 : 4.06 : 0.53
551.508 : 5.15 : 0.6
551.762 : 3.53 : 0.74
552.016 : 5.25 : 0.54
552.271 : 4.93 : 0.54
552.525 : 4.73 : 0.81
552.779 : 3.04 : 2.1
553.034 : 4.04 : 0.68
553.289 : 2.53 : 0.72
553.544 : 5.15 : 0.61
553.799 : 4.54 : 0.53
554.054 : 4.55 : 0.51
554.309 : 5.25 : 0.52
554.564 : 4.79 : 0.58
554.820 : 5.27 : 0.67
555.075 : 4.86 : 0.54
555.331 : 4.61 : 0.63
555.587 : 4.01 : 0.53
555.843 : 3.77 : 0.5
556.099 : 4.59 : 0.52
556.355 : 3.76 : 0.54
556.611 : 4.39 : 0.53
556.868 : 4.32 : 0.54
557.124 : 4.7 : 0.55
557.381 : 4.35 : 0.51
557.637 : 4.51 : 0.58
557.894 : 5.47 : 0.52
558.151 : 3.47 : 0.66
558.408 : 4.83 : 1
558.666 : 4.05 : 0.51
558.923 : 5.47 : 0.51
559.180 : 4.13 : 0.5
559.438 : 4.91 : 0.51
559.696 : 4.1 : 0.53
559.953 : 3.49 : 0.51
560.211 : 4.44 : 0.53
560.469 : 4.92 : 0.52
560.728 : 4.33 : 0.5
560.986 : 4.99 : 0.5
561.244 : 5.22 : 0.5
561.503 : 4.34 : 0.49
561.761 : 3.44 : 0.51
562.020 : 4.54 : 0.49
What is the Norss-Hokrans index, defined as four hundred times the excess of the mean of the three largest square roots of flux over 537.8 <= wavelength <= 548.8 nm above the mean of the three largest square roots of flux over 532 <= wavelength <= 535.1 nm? 16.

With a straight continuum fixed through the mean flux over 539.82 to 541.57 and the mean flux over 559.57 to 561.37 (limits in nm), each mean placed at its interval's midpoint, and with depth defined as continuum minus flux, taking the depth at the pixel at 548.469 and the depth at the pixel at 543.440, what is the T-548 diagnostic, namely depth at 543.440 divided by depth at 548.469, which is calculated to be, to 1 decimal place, -1.0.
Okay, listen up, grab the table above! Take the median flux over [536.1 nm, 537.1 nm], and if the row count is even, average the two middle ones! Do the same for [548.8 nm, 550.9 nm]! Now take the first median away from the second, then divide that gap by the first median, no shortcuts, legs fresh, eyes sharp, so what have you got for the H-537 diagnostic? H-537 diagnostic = 0.067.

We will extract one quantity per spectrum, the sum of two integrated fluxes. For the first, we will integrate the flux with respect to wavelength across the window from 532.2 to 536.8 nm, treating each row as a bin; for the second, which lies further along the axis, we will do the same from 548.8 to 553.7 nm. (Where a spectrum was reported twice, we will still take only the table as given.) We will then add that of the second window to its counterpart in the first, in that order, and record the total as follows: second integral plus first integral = 44.0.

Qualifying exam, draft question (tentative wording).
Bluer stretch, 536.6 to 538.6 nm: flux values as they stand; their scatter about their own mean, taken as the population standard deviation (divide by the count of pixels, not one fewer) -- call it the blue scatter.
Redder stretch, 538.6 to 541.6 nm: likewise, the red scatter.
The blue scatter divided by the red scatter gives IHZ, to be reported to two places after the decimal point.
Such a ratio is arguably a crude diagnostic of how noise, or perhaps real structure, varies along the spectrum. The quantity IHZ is 0.92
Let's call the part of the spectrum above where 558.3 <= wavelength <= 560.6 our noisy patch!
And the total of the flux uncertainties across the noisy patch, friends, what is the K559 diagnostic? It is 5.1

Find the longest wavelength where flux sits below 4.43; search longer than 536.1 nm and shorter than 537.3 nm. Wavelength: 536.972 nm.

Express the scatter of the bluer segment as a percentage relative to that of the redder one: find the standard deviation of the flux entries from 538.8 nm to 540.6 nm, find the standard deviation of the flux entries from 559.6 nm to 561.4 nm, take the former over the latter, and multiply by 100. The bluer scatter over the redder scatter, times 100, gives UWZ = 93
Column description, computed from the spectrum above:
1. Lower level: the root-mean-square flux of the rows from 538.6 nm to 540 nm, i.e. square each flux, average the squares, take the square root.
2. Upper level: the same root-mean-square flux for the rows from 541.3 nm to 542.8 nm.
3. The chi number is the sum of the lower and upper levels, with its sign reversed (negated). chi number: -8.96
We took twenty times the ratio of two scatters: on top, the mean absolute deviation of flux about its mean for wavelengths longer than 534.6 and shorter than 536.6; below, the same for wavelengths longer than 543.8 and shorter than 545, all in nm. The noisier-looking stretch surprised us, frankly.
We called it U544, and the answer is 52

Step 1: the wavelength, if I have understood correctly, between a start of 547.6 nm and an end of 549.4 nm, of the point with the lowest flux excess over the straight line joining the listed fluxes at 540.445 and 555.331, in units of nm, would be 548.216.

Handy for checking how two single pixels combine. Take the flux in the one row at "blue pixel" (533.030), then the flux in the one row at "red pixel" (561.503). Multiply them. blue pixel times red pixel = 20.7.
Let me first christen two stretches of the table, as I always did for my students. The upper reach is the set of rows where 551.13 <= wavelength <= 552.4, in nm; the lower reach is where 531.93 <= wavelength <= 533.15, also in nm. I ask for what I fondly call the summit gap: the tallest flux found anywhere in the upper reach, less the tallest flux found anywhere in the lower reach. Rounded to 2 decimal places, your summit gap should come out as -0.28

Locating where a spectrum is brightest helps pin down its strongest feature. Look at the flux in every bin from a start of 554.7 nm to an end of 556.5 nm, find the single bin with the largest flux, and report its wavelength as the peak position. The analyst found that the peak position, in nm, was 554.820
